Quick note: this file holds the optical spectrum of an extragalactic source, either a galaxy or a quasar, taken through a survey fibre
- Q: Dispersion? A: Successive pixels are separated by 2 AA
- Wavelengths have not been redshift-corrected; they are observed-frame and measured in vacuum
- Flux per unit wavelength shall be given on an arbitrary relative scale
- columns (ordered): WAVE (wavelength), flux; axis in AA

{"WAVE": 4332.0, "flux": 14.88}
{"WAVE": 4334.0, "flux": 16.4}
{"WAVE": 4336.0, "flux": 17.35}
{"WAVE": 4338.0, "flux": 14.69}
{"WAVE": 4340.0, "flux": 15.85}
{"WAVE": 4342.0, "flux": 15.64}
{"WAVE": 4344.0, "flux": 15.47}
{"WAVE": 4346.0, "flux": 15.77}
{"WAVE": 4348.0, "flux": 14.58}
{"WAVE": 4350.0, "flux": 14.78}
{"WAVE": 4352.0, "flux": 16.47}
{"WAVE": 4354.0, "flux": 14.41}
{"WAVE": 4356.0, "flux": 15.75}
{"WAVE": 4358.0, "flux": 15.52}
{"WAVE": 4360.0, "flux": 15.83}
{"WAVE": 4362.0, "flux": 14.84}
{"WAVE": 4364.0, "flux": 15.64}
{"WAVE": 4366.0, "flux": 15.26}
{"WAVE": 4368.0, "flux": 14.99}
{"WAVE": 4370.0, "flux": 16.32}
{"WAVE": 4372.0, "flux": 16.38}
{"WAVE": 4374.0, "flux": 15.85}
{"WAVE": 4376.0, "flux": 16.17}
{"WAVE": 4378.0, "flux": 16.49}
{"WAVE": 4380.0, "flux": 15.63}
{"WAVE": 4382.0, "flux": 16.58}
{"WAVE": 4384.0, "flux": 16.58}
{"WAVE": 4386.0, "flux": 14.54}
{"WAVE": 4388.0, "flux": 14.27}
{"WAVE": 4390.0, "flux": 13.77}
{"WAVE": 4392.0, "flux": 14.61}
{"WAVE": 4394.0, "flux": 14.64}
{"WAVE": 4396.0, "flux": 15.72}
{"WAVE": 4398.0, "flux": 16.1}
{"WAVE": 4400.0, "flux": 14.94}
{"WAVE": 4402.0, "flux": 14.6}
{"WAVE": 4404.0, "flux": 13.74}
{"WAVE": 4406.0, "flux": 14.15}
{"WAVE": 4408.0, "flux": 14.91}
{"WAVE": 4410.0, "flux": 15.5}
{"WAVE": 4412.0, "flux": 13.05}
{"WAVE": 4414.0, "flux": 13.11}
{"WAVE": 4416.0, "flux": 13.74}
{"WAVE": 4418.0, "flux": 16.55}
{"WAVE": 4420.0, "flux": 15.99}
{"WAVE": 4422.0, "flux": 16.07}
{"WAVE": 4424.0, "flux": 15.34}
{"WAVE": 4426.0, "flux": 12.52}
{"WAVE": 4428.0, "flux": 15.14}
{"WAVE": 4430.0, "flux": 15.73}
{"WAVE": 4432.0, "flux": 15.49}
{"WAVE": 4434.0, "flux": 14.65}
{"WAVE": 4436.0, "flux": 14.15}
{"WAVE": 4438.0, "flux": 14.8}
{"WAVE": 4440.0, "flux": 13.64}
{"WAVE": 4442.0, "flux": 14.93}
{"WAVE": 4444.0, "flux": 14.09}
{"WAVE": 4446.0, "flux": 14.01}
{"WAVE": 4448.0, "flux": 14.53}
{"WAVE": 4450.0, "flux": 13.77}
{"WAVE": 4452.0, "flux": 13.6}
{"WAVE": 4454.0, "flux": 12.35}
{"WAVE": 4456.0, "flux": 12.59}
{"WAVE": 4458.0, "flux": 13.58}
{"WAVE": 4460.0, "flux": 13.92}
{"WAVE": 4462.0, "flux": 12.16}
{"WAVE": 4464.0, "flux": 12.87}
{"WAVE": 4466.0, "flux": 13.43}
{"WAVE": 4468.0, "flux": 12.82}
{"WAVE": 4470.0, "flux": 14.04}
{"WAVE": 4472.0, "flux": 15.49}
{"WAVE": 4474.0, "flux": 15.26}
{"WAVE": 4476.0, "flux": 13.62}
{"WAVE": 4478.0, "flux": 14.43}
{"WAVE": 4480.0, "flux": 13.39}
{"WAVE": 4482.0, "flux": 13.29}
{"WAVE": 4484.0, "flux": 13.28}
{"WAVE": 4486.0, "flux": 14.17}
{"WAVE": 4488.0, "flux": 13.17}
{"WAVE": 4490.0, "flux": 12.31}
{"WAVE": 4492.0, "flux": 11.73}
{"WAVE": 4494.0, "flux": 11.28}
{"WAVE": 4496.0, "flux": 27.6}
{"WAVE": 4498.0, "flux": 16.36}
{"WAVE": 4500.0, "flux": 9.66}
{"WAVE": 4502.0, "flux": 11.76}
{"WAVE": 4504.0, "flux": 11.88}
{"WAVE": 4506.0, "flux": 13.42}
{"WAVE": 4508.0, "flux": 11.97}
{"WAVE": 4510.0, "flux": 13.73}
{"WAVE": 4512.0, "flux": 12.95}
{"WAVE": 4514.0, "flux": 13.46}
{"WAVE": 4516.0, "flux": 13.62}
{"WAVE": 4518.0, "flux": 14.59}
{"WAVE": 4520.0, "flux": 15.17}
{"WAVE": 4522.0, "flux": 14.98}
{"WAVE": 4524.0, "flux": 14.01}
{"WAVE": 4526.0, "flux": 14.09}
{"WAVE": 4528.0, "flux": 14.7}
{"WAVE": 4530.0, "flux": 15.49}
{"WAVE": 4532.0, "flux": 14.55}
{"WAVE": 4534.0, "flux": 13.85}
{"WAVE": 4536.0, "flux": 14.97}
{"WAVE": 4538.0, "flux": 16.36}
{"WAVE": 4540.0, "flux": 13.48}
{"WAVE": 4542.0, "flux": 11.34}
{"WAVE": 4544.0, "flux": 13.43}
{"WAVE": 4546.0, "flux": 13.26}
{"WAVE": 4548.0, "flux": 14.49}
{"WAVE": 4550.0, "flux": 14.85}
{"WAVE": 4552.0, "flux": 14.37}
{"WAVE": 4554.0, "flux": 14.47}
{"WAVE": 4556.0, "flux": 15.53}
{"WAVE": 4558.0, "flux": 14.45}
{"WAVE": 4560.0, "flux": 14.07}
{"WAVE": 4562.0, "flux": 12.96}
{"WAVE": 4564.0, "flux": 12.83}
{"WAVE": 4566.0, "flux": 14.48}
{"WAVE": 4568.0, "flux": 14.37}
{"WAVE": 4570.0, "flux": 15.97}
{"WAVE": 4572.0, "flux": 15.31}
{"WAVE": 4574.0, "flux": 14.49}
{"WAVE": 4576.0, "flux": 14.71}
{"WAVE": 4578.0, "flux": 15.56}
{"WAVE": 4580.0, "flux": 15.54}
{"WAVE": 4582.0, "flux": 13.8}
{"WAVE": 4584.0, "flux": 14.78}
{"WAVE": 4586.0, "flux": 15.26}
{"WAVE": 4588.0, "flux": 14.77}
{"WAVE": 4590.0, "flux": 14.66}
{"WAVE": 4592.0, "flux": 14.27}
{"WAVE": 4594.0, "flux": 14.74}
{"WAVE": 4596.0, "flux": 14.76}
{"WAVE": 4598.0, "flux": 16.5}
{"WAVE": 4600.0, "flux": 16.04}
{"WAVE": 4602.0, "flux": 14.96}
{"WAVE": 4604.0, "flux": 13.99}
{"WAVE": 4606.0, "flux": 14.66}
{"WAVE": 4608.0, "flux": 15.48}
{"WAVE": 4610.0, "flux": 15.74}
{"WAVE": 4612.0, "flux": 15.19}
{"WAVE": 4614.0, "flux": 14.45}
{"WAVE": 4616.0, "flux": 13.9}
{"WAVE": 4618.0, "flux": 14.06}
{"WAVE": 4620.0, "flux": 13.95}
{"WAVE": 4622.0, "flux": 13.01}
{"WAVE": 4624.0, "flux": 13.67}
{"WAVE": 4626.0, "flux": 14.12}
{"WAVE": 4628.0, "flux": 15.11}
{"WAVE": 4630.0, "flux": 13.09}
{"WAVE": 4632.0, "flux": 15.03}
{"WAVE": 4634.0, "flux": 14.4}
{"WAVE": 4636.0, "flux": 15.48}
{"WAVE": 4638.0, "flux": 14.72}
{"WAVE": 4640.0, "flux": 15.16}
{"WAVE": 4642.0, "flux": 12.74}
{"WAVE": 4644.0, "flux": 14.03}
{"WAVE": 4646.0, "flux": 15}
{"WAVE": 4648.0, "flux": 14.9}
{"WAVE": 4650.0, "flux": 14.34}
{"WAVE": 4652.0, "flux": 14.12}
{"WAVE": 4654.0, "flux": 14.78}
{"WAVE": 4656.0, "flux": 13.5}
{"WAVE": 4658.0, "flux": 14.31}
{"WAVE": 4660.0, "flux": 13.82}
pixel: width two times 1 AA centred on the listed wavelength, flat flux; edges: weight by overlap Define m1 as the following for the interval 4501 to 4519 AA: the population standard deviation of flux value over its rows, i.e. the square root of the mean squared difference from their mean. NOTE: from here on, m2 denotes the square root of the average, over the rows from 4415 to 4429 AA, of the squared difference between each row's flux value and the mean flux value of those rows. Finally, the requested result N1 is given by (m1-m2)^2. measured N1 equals 0.165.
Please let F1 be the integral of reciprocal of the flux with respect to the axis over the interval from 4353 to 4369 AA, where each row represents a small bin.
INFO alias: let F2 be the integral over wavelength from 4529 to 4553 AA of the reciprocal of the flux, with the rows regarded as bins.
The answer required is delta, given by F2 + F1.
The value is 2.8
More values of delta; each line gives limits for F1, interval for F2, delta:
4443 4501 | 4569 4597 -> 6.2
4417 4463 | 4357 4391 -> 5.4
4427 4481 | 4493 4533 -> 6.8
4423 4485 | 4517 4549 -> 6.7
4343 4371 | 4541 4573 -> 4.1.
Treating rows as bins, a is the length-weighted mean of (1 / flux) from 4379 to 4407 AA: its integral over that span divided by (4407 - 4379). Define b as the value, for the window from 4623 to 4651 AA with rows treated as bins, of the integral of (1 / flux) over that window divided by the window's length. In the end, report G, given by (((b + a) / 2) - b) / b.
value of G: -0.019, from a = 0.0670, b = 0.0696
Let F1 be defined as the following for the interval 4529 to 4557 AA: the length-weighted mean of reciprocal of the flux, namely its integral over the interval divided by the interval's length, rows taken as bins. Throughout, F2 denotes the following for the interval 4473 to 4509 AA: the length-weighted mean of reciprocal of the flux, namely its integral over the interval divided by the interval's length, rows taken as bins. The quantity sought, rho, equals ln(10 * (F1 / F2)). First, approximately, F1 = 0.0704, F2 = 0.076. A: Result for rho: 2.23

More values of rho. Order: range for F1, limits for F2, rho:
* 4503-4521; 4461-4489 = 2.32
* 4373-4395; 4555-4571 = 2.23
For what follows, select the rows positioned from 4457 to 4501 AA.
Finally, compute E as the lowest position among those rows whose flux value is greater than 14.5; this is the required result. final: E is 4472.0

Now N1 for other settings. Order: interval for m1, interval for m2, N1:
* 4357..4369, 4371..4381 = 0.001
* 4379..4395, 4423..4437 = 0.001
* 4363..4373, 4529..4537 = 0.002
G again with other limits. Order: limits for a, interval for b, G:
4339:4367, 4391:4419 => -0.026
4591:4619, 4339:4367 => 0.018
